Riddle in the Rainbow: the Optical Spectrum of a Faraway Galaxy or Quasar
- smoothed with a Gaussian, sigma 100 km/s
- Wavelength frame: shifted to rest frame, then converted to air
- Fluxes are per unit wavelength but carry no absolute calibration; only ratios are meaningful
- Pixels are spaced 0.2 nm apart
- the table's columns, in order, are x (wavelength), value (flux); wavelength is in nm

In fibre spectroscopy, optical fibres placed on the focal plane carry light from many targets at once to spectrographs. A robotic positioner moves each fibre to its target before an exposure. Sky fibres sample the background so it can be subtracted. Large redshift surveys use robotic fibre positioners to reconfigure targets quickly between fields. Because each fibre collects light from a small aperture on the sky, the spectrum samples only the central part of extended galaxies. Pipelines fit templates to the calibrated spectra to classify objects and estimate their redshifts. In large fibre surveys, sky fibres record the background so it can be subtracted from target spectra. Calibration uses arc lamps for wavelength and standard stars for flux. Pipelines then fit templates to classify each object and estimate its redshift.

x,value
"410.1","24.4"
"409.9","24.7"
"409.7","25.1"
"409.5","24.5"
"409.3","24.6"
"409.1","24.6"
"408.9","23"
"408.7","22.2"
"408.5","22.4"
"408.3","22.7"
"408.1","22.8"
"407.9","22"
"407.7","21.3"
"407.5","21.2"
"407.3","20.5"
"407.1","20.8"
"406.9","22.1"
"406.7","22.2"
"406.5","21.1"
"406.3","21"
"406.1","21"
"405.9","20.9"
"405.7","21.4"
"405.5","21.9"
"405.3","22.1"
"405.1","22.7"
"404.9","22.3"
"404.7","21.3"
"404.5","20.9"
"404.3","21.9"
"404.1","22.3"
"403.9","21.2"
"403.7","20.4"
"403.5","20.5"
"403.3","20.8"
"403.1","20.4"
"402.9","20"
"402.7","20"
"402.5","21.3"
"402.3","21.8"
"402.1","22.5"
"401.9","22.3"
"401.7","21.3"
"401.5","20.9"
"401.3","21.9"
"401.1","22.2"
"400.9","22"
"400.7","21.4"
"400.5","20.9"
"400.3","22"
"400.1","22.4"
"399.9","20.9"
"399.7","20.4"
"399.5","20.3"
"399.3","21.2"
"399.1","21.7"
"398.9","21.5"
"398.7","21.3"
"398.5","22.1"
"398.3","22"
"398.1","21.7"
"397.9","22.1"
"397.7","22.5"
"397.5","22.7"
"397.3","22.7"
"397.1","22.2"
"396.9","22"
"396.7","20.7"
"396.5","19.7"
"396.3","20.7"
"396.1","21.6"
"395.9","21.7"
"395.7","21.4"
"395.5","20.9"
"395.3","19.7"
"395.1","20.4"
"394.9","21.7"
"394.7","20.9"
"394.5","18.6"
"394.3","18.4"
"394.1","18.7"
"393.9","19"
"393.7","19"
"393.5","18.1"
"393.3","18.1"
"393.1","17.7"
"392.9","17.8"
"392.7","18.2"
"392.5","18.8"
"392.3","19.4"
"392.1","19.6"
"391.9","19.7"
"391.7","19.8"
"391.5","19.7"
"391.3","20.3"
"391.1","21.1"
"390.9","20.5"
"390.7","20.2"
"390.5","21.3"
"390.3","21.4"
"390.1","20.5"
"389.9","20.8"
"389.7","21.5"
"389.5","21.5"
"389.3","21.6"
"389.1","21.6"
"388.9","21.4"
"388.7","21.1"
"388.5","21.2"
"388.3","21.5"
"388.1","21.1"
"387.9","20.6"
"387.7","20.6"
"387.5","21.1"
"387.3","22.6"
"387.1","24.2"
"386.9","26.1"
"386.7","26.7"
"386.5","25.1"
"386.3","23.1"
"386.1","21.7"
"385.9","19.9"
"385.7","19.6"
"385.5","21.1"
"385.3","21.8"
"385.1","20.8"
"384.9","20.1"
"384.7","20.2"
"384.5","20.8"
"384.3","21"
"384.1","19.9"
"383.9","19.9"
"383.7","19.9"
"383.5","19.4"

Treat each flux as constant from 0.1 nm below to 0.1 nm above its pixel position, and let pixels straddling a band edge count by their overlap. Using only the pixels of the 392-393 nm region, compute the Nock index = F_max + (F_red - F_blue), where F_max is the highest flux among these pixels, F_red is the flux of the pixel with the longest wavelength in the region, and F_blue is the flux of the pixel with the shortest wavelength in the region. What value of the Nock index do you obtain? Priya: 17.8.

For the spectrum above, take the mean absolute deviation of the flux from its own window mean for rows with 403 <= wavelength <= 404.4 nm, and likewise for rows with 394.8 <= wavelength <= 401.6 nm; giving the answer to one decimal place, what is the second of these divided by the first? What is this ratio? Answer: 1.0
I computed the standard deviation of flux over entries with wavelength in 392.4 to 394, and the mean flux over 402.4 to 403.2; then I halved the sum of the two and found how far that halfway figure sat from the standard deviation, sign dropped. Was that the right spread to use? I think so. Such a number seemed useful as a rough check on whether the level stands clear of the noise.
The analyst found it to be 10.0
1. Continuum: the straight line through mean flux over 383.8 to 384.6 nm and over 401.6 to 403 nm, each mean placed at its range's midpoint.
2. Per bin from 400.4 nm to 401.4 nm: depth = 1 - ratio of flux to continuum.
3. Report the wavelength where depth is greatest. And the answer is 400.5 nm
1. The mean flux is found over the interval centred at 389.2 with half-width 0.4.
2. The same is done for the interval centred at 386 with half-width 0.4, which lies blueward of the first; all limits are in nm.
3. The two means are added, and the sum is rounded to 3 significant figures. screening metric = 42.6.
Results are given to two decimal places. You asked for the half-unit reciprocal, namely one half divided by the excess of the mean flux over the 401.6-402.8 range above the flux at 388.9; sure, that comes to 3.75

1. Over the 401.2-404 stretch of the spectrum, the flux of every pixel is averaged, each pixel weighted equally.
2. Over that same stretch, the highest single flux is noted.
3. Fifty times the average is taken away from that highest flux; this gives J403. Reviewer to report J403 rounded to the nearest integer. -1032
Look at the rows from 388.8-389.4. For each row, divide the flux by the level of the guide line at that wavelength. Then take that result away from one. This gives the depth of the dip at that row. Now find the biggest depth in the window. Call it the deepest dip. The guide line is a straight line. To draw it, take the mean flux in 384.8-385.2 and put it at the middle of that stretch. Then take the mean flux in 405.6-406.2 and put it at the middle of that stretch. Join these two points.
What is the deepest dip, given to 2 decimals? -0.04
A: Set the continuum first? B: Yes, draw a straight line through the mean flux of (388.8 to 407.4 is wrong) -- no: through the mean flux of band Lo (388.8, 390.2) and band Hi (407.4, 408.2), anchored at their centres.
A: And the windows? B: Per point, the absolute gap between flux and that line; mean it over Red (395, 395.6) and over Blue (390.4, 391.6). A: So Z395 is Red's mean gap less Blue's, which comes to 0.3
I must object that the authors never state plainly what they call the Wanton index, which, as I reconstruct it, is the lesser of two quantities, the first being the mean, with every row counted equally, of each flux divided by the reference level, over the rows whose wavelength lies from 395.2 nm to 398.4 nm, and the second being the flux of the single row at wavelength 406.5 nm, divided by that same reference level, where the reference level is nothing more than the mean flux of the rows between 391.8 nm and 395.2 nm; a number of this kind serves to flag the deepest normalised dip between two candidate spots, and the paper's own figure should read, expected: 1.107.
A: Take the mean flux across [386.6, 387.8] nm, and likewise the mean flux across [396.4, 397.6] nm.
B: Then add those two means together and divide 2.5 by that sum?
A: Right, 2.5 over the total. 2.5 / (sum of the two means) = 0.055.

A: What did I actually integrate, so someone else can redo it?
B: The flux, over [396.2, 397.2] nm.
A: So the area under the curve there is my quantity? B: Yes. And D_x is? 21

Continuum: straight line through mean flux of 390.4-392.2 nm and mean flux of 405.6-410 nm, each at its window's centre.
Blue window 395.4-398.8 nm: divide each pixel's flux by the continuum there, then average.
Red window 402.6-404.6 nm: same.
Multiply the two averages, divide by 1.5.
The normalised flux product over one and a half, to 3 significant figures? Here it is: 0.656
